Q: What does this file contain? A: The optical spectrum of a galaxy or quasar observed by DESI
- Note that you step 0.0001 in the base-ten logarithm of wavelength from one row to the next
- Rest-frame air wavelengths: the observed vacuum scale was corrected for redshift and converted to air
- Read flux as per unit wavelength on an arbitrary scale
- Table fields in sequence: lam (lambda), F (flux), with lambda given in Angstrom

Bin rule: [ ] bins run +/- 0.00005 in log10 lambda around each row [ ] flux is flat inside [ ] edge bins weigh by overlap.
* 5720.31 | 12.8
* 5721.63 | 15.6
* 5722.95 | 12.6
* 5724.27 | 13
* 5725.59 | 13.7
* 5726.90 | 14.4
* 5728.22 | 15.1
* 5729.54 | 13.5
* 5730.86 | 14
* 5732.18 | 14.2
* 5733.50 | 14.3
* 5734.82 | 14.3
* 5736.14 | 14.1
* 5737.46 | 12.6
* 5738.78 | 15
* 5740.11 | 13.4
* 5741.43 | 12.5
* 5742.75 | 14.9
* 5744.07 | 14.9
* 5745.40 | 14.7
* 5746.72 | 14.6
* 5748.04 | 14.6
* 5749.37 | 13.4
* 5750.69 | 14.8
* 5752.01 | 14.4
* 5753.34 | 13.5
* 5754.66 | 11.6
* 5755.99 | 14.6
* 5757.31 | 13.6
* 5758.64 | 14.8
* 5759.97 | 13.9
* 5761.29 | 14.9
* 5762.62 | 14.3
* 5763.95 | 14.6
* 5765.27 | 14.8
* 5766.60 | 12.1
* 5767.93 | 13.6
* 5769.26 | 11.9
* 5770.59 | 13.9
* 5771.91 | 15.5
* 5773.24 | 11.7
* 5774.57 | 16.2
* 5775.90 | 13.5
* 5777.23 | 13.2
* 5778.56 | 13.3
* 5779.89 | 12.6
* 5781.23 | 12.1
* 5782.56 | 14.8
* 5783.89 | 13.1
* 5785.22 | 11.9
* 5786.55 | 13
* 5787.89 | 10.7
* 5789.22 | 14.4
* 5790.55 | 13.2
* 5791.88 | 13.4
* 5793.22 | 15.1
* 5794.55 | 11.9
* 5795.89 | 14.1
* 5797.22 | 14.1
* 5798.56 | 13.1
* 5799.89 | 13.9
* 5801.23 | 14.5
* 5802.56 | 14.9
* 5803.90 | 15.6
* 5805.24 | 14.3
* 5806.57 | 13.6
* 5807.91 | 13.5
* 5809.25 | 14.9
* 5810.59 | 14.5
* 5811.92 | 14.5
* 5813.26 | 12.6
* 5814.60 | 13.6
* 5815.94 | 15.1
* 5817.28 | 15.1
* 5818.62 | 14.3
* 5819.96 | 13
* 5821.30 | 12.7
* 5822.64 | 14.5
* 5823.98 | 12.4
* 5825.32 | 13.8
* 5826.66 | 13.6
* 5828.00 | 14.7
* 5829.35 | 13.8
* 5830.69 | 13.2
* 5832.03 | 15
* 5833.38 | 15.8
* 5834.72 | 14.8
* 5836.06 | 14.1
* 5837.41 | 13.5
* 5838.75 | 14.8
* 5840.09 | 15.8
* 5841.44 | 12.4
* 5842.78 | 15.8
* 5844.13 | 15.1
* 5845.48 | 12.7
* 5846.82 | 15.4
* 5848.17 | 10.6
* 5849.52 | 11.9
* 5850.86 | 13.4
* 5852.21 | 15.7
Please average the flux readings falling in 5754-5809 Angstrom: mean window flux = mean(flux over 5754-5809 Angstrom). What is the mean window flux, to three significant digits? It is 13.7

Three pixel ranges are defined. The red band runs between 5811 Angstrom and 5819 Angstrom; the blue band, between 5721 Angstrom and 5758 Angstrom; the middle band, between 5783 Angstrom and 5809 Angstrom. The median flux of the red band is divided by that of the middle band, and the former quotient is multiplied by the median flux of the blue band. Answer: 15.1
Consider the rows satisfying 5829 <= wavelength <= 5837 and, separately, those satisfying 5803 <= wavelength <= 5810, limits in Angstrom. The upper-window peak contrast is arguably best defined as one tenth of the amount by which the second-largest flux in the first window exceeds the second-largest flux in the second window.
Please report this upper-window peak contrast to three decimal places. 0.010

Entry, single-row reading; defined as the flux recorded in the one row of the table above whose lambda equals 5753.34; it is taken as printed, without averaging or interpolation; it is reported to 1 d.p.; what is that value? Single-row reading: 13.5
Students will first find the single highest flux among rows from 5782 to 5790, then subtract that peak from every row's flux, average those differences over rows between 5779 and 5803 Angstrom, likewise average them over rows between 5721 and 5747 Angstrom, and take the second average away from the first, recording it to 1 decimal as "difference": -0.7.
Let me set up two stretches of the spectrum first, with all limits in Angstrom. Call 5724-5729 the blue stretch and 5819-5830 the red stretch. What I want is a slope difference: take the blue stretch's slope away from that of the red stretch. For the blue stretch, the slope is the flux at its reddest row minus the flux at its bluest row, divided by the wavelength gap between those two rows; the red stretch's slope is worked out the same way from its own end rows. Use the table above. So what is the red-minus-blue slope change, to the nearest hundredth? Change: -0.45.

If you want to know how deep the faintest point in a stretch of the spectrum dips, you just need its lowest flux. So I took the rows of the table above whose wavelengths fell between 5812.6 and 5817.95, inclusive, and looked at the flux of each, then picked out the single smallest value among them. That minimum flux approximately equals 12.6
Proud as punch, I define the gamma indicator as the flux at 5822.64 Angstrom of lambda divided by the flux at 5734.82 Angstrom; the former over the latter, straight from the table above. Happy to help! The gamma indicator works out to 1.0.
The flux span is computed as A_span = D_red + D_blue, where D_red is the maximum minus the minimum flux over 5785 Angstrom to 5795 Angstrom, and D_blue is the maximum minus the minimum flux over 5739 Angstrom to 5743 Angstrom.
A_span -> 6.8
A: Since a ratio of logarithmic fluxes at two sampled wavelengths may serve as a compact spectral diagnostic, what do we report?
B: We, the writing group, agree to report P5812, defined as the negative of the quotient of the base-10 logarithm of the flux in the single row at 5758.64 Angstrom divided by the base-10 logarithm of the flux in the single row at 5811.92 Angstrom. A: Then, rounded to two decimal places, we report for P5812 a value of -1.01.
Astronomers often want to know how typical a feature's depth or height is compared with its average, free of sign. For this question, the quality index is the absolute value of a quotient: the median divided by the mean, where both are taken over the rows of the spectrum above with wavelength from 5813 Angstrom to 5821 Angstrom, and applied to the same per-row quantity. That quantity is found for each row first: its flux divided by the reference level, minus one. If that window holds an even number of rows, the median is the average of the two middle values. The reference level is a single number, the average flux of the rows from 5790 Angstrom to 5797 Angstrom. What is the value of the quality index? 1.0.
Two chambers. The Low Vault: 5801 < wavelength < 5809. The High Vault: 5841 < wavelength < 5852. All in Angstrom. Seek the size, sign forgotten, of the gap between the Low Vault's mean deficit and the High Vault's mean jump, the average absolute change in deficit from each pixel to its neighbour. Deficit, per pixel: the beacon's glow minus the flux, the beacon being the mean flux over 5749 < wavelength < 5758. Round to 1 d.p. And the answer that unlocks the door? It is 3.1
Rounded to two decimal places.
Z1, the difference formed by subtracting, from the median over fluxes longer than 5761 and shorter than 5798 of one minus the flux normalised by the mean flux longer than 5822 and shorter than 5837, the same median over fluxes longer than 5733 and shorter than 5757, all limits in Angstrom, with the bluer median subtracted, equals 0.06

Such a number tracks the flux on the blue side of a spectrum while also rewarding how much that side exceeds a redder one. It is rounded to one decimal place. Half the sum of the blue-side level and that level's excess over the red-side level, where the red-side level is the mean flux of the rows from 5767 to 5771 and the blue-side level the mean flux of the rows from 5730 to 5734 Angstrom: 7.6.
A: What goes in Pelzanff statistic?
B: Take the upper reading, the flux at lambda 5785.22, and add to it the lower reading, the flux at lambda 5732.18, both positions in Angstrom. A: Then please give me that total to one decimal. 26.1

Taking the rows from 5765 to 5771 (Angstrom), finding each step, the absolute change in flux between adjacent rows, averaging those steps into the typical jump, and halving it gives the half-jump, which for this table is 1.0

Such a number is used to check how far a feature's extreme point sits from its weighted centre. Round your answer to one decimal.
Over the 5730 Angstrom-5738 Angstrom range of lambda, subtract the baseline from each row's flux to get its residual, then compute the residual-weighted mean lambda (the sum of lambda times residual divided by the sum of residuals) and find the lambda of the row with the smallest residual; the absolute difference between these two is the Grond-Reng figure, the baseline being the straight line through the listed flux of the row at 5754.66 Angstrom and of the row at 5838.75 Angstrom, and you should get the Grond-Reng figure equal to 3.6 Angstrom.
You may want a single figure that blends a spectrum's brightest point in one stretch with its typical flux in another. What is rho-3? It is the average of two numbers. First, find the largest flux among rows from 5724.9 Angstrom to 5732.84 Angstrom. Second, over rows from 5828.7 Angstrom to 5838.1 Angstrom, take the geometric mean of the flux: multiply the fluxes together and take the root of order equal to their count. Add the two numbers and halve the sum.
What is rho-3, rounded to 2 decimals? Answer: 14.69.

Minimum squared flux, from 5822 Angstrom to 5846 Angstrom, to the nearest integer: 154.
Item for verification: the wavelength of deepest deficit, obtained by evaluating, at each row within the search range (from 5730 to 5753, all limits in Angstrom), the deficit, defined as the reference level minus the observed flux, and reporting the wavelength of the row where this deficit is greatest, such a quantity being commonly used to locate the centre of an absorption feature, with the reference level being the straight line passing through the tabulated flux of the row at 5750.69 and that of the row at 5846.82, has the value 5741.43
